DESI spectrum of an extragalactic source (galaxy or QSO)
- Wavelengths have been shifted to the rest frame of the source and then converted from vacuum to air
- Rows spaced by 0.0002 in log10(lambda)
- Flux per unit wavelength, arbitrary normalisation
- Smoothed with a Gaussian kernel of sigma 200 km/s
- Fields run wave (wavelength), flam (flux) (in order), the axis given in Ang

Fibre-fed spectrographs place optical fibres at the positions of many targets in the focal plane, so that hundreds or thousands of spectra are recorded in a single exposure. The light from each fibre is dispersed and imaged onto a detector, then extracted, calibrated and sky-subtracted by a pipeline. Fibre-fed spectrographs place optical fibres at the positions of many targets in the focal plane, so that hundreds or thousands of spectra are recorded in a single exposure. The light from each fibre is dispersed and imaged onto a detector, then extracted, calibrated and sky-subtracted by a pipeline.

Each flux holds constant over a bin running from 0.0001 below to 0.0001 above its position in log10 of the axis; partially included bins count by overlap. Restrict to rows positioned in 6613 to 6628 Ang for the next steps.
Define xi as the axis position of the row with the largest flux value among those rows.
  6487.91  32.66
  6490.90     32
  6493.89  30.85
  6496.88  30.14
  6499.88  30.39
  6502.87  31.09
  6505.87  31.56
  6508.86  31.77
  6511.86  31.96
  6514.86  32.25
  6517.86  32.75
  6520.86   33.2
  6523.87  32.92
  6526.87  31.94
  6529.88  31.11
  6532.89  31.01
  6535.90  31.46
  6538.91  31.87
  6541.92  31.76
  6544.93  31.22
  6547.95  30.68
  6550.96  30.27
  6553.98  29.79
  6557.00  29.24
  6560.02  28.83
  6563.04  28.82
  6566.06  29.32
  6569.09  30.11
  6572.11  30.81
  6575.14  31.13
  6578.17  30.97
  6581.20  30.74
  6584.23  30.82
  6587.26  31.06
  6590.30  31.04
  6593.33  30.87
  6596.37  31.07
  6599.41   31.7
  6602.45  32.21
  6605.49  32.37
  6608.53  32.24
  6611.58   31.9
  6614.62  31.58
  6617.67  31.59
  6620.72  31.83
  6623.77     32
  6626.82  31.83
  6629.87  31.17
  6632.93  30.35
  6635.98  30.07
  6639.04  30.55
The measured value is 6623.77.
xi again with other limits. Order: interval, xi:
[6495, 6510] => 6508.86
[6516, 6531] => 6520.86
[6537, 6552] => 6538.91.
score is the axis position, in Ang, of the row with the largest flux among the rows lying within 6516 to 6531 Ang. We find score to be 6520.86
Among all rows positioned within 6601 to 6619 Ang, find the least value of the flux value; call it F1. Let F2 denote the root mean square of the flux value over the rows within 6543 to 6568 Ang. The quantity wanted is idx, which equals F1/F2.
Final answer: 1.06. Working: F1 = 31.58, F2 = 29.8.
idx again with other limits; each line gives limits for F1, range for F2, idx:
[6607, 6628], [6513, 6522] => 0.96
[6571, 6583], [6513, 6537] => 0.96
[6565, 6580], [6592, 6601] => 0.94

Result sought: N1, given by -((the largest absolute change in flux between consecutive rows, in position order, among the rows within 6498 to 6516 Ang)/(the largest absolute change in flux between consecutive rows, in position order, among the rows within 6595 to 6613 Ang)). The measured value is -1.1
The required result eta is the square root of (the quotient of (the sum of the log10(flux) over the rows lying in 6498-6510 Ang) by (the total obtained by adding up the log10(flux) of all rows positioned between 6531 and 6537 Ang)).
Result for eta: 1.41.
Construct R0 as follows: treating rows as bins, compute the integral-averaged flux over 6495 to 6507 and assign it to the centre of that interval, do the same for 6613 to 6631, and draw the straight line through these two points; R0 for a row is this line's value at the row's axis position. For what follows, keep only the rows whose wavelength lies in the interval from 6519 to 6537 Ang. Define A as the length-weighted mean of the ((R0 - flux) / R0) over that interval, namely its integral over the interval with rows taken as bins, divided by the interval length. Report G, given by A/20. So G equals -0.0016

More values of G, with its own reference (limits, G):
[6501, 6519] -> -0.0017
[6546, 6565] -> 0.0025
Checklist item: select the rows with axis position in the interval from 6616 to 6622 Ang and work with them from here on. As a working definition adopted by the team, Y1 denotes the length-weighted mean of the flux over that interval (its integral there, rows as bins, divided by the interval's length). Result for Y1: 31.7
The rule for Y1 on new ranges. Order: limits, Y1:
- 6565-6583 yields 30.5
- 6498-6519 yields 31.6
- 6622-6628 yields 31.9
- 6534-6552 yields 31.2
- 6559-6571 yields 29.4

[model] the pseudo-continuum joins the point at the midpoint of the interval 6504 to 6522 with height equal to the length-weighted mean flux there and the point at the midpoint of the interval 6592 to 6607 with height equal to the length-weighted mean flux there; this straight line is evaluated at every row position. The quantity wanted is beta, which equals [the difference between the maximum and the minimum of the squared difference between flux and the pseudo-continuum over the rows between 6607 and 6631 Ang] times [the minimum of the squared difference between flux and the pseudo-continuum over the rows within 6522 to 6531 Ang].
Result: 0.014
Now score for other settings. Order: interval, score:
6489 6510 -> 6490.90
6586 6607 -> 6605.49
